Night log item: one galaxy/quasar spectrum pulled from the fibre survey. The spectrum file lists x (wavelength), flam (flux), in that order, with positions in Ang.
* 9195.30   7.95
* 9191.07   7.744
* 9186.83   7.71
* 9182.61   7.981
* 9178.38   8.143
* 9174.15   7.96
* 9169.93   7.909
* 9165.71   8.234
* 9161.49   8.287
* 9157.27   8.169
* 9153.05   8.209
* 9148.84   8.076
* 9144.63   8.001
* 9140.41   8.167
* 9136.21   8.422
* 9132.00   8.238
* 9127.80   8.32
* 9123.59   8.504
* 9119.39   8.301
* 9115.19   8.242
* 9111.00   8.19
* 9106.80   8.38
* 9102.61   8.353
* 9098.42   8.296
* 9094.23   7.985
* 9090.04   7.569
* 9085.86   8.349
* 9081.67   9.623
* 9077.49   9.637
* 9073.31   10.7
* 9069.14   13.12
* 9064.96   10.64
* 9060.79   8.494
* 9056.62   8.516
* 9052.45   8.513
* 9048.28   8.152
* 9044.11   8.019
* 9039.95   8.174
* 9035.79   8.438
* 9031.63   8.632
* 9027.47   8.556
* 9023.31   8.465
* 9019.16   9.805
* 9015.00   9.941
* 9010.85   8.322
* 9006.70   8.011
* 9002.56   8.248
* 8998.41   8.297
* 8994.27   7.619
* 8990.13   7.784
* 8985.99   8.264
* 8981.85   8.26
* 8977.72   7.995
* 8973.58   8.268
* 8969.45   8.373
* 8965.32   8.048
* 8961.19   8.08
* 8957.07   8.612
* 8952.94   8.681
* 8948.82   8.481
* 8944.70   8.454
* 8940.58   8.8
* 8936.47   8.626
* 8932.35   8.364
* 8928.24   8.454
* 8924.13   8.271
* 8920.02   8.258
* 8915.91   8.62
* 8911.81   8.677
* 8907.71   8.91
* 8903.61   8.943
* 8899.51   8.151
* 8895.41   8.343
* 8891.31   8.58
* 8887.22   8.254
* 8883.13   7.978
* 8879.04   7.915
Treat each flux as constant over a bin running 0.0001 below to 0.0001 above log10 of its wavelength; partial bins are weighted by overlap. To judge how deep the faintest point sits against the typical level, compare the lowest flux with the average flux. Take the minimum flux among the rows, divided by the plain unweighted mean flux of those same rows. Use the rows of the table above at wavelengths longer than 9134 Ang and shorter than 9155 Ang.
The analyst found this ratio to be 0.979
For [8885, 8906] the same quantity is 0.964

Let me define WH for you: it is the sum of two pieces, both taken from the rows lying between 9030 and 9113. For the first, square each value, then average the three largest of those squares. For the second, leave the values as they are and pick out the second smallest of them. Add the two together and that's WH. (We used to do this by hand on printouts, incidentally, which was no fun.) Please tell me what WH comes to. 141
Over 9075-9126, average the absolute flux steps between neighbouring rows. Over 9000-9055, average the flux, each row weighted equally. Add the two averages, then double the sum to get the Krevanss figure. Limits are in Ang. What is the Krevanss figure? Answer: 17.7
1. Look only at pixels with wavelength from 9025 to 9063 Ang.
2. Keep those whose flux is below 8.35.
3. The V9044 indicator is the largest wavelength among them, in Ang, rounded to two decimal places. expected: 9048.28 Ang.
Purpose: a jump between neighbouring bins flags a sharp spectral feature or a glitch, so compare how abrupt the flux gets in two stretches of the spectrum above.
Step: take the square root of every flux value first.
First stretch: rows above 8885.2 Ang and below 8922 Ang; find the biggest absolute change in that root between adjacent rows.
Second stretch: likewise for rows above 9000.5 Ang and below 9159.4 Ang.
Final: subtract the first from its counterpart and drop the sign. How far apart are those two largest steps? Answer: 0.22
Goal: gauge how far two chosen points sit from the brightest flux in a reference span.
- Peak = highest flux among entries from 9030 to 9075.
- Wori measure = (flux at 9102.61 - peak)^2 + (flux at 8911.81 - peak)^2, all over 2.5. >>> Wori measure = 17.0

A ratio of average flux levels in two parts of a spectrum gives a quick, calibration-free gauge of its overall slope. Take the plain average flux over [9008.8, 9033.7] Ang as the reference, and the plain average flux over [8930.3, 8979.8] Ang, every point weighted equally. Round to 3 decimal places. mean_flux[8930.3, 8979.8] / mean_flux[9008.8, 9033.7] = 0.938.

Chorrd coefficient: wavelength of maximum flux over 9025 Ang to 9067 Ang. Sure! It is 9064.96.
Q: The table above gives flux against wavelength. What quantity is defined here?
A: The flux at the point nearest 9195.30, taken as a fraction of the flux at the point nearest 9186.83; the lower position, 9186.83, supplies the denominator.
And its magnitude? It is 1.031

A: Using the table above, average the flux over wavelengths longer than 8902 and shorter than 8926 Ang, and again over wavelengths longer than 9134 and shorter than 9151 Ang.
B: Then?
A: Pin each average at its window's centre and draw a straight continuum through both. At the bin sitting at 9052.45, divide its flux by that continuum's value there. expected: 1.02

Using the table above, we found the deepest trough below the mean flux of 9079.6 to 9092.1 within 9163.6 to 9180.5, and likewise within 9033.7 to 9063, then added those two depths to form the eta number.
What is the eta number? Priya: 1.1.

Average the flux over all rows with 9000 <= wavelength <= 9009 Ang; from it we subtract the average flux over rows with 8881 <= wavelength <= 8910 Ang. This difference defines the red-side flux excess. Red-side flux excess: -0.3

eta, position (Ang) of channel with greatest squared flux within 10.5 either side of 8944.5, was 8940.58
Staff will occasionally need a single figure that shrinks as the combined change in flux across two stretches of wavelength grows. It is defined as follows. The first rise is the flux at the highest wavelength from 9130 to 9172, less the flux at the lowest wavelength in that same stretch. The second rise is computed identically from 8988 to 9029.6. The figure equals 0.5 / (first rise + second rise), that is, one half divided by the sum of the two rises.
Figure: 1.1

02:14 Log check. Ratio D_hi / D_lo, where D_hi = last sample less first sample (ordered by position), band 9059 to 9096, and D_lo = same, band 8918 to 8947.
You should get -3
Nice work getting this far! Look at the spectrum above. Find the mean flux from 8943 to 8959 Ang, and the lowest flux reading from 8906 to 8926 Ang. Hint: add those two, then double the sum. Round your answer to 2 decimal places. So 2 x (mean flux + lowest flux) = 33.63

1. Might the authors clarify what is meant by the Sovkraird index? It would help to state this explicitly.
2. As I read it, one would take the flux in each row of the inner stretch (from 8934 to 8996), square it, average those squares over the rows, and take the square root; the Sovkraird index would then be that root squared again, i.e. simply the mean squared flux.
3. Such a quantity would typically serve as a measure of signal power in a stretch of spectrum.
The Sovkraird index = 69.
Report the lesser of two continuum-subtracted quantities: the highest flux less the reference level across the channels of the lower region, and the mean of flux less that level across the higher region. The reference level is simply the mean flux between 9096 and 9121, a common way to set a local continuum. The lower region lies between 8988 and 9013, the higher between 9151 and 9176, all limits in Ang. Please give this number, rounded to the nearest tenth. -0.2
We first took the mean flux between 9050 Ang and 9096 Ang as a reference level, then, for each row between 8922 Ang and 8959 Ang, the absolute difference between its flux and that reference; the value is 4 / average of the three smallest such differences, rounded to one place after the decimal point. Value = 5.9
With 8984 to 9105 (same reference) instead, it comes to 12.8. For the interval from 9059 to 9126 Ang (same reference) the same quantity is 8.7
